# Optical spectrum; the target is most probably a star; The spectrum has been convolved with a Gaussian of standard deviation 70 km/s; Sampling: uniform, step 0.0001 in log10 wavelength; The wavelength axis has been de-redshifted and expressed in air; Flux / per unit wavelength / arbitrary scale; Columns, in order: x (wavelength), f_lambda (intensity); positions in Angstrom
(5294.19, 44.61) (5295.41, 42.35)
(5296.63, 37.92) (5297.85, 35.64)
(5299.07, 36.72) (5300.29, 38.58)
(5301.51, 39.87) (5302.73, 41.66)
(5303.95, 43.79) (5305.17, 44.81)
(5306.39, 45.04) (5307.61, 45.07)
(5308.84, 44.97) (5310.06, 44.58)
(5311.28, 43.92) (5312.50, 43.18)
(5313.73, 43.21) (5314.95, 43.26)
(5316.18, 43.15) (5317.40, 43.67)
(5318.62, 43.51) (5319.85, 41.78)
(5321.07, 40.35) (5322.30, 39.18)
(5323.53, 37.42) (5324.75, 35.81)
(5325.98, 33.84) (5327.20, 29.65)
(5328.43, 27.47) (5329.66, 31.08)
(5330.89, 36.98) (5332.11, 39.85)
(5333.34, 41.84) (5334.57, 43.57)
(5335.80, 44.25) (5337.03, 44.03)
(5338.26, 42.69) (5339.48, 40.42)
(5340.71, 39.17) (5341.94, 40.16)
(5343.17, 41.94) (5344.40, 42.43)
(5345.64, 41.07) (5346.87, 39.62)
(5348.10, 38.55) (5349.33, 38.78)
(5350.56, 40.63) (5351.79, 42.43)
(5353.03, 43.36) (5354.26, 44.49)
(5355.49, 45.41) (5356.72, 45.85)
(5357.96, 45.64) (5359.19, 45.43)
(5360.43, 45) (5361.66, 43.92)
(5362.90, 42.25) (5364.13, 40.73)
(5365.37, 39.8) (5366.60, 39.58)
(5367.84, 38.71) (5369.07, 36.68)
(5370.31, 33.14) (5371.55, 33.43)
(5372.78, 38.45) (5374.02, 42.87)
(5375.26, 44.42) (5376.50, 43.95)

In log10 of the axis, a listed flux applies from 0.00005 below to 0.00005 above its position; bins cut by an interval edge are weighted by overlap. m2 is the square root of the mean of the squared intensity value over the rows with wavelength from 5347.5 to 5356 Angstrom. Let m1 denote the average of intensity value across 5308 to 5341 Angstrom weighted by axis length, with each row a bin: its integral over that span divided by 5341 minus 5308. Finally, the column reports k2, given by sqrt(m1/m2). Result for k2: 0.98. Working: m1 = 40.1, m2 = 42.0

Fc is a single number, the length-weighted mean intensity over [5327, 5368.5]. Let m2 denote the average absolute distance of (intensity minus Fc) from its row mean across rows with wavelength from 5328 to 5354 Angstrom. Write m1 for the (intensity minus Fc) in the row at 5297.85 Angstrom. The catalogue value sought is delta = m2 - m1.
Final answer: 8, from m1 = -5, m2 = 2.7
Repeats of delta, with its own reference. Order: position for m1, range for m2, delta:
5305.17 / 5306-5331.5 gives 1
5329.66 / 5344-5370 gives 12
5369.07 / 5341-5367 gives 6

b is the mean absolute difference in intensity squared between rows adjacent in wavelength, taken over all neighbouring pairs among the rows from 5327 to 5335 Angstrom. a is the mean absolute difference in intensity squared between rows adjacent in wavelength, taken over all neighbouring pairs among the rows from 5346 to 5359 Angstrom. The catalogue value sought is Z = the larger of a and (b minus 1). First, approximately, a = 80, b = 211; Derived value 210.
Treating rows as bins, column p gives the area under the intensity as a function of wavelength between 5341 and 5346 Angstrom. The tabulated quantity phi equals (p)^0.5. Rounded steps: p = 206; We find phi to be 14.4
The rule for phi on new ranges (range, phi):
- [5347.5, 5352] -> 13.4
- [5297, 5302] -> 13.7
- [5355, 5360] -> 15.1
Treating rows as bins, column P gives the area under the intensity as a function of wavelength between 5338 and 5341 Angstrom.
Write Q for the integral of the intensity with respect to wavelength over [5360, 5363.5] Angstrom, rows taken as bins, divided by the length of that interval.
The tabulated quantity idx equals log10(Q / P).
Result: -0.45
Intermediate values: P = 122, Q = 43.7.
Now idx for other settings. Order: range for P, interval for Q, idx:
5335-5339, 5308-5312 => -0.59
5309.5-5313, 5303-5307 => -0.54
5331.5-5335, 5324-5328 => -0.64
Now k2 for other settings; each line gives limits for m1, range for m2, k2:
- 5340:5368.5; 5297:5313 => 1.00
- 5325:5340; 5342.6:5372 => 0.96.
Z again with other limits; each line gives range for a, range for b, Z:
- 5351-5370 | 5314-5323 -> 76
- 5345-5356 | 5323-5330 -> 170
